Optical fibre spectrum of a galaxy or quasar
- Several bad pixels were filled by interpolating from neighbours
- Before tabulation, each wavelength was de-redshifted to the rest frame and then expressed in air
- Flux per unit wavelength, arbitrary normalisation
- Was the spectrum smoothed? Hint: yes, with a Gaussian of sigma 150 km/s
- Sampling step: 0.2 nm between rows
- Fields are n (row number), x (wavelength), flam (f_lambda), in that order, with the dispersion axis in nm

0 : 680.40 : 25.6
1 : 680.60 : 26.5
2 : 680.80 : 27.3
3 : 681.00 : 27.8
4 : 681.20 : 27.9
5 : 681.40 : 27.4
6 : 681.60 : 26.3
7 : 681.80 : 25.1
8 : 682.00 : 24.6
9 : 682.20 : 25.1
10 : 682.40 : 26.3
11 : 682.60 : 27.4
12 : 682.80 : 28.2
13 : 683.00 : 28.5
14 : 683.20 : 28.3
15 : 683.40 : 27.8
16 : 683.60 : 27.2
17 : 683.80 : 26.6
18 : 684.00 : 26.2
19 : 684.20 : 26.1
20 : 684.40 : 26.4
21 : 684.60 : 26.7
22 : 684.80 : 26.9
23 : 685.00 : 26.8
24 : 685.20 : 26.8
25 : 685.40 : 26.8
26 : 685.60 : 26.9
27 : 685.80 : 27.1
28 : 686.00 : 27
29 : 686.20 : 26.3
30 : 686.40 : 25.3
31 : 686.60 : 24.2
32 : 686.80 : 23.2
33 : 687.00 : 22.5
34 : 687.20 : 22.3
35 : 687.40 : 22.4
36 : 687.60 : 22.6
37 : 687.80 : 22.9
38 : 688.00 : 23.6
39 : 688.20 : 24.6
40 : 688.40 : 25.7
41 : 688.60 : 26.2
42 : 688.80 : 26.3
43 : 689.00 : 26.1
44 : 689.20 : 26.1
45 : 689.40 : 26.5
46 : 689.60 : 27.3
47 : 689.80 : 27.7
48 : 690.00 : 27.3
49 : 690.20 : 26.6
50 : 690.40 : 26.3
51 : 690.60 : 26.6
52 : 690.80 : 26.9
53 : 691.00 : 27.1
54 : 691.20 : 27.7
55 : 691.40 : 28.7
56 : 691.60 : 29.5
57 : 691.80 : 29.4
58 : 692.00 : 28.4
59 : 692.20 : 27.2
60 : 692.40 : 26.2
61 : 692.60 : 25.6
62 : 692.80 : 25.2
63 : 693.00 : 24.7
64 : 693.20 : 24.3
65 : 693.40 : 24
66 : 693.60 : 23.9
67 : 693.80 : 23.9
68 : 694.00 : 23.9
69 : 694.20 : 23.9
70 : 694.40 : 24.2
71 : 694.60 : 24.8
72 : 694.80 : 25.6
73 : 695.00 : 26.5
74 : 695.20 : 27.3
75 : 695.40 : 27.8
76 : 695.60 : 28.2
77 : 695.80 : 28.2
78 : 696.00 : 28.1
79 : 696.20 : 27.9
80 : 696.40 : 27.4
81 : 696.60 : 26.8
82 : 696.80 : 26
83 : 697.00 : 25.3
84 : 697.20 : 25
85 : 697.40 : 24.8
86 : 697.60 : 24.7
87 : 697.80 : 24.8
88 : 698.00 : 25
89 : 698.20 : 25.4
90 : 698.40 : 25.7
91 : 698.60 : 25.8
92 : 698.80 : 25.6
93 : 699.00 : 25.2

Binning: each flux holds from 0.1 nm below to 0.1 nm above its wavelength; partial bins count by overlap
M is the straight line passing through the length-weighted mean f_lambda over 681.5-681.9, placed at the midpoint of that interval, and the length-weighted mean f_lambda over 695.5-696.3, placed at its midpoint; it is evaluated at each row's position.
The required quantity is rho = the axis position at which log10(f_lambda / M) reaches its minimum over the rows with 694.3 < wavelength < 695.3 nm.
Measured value 694.40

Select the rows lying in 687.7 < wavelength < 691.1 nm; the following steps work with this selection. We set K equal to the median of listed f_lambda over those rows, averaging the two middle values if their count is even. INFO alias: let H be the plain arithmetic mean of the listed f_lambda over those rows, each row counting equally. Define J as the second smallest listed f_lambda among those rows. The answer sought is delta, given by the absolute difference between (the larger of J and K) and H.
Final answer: 0.19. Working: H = 26.1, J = 23.6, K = 26.3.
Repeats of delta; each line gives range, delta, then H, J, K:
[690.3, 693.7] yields 0.03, 26.6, 24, 26.6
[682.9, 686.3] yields 0.16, 27.0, 26.2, 26.8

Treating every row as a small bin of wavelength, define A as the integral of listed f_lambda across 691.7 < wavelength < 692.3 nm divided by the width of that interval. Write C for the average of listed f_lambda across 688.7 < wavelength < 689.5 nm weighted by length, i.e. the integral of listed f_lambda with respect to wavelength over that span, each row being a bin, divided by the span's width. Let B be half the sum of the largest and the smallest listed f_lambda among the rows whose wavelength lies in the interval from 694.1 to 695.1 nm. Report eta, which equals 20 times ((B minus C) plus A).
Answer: 546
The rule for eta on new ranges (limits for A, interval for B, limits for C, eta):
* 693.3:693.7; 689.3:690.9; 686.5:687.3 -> 558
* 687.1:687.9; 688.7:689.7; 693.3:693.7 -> 506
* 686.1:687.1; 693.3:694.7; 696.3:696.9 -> 438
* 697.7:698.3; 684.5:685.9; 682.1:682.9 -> 504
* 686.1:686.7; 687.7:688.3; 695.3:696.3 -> 420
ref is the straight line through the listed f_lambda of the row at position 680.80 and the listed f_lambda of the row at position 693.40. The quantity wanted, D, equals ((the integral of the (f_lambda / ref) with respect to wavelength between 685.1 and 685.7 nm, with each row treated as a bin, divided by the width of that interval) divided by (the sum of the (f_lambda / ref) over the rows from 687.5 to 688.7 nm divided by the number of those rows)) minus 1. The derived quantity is 0.08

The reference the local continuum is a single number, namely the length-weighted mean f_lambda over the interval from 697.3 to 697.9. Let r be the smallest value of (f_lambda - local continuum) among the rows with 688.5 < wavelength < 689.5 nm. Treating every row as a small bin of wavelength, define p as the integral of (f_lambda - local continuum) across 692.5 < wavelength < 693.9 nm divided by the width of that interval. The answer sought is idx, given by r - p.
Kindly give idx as 1.6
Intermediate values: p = -0.3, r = 1.3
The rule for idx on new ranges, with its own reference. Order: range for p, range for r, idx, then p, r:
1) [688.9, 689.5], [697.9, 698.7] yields -1.2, 1.5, 0.2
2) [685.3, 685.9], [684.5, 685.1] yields -0.2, 2.2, 1.9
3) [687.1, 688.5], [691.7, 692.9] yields 1.8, -1.3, 0.4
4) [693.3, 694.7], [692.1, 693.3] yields 0.2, -0.7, -0.5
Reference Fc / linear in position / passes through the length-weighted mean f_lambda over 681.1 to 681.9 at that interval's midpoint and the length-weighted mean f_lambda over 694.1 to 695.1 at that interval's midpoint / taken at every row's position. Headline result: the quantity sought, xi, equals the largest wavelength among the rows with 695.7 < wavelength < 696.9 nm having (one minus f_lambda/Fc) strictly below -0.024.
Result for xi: 696.80 nm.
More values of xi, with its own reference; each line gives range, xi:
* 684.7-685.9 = 685.80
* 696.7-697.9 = 697.00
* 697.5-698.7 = 698.60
